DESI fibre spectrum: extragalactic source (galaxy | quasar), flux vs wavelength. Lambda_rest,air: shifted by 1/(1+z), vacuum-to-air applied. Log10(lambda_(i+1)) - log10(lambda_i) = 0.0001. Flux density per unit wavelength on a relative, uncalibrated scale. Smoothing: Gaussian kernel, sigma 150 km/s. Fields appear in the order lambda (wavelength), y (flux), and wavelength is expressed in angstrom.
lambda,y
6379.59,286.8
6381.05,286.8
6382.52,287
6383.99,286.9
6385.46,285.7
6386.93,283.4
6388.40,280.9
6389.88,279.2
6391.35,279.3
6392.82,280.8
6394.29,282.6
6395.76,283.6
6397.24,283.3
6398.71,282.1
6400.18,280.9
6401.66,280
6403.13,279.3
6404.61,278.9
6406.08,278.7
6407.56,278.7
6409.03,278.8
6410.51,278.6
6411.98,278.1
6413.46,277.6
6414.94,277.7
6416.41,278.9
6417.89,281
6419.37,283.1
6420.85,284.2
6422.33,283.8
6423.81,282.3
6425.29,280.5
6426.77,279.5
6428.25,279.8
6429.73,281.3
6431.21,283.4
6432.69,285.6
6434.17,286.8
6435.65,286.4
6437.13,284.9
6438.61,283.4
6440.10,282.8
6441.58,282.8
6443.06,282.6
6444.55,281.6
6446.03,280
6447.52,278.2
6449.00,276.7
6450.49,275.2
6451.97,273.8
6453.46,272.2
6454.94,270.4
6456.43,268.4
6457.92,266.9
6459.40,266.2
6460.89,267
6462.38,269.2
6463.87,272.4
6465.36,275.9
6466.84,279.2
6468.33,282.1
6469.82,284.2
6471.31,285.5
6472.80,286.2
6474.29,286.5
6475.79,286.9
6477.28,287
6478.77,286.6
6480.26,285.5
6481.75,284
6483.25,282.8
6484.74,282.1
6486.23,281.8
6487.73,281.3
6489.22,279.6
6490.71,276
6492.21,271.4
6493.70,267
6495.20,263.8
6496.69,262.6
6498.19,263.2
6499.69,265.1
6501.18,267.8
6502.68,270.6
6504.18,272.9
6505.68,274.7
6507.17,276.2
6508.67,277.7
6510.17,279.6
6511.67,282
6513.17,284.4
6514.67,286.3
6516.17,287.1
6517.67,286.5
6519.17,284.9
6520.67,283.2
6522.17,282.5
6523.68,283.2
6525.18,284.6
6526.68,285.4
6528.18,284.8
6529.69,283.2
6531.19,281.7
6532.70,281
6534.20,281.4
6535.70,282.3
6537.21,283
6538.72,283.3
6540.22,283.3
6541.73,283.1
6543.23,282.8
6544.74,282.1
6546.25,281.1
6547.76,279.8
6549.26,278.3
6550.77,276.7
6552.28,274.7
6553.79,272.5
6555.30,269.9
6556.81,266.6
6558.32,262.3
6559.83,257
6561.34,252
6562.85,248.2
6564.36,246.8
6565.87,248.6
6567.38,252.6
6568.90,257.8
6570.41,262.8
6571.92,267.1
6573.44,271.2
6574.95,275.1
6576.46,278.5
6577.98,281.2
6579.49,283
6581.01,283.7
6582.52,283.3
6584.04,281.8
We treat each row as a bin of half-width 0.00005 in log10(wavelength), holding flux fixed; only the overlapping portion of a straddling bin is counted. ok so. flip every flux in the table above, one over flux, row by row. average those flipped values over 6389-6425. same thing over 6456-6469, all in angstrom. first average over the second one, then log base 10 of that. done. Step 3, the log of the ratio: -0.014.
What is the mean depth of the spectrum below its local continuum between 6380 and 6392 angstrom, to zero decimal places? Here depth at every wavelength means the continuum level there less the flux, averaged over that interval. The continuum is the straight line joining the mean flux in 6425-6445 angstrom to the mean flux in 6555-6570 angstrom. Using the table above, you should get 10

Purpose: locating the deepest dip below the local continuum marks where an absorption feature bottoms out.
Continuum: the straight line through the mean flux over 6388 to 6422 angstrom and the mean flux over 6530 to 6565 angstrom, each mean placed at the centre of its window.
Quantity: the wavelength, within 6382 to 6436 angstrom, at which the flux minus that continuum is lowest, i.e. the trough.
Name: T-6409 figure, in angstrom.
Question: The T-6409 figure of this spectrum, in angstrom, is 6413.46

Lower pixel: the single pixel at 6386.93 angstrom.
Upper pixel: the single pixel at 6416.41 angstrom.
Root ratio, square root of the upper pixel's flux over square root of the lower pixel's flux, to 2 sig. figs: 0.99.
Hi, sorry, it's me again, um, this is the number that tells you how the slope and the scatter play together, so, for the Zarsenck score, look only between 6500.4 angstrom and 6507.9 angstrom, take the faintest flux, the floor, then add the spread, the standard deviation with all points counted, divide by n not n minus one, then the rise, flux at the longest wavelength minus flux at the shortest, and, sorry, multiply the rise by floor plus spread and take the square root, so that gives 48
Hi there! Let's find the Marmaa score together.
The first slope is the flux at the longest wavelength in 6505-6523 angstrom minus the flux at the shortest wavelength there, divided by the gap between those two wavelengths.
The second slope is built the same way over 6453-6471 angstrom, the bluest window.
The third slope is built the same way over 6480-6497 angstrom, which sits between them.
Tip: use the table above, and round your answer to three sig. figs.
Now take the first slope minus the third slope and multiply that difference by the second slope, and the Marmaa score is 1.37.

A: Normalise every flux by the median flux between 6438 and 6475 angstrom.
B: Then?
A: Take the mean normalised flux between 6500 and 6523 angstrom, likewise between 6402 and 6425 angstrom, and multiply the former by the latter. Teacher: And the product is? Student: 1.01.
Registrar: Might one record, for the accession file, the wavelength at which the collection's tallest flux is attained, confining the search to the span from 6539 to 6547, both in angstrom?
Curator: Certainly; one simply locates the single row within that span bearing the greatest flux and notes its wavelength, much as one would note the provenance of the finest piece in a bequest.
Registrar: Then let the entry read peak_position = 6540.22 angstrom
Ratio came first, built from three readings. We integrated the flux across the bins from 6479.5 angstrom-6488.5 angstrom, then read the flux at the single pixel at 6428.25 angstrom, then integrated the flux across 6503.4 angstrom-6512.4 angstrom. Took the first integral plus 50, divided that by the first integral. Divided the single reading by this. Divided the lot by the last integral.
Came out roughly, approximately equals 0.110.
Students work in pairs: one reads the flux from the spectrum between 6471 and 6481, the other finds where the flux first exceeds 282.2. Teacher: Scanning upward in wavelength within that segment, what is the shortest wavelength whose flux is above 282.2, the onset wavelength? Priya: 6471.31 angstrom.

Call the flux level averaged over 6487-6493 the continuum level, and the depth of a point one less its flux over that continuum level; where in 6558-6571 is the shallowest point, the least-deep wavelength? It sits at 6570.41 angstrom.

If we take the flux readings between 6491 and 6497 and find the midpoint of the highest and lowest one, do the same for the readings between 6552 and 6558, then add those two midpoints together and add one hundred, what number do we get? 638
